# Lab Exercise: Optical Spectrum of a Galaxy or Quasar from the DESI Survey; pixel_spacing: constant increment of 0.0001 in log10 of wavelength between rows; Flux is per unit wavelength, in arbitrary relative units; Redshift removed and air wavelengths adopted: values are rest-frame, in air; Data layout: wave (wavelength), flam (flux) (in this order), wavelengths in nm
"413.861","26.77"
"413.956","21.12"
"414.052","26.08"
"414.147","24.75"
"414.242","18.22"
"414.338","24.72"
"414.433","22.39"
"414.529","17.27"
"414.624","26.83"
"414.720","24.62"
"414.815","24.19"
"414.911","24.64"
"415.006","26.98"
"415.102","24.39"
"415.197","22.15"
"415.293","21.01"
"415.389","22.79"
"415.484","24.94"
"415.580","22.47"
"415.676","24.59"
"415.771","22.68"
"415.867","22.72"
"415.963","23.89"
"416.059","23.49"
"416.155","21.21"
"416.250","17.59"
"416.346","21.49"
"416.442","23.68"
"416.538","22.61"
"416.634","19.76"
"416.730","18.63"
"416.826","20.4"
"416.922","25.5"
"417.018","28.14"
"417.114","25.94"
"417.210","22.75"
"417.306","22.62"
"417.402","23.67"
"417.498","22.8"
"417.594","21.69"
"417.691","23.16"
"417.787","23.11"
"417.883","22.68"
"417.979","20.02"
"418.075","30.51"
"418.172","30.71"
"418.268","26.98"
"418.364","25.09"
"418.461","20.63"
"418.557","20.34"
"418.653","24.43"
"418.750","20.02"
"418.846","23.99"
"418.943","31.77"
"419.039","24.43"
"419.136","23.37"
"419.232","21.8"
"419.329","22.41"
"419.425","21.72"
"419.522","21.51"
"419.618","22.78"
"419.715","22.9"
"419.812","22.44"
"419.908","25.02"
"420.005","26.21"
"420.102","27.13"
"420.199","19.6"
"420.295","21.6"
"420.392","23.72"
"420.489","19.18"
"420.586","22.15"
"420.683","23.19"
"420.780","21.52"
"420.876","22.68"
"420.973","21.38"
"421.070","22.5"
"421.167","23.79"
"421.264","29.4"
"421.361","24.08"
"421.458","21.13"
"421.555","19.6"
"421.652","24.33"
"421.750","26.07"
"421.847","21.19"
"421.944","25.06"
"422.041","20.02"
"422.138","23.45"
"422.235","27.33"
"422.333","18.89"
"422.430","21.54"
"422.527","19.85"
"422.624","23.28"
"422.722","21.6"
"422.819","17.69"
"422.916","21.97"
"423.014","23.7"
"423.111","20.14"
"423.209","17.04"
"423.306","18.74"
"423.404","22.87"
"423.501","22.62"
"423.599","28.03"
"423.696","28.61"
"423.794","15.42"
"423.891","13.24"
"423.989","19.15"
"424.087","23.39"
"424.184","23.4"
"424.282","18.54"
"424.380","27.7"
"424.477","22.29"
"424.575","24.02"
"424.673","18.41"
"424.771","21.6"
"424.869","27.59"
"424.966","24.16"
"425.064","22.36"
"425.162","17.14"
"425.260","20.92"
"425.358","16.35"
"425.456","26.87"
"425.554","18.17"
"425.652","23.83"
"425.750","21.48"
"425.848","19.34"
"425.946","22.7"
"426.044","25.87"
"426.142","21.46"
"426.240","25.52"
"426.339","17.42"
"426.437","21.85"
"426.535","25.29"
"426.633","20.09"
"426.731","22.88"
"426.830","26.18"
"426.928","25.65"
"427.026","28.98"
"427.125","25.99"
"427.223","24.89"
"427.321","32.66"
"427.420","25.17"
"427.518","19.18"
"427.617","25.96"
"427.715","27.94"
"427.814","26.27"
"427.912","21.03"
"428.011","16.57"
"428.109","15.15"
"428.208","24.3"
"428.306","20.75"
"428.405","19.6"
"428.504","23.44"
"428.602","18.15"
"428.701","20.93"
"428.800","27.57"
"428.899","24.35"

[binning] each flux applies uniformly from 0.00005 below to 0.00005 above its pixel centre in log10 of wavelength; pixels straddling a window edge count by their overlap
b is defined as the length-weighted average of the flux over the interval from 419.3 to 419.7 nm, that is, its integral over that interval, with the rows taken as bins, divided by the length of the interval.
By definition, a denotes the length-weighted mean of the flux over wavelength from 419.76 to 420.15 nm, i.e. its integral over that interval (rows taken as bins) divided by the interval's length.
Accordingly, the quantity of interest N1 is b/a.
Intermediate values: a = 25.2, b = 22.2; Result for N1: 0.881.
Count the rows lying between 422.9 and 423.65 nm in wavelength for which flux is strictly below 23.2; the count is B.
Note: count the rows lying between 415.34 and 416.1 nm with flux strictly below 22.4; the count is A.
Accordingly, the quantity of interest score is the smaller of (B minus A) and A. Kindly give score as 0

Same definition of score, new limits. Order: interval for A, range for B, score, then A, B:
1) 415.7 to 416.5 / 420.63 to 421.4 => 2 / 3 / 5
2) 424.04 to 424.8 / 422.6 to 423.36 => 2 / 4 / 6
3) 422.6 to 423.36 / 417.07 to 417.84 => 0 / 6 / 6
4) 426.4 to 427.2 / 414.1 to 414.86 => 1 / 2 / 3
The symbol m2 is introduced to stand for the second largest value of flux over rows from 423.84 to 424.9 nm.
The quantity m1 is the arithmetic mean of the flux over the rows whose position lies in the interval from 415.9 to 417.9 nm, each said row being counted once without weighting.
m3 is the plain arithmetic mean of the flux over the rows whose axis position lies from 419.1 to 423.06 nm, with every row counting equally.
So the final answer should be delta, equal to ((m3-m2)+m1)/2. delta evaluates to 8.8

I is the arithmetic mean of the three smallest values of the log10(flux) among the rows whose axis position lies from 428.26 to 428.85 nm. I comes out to 1.29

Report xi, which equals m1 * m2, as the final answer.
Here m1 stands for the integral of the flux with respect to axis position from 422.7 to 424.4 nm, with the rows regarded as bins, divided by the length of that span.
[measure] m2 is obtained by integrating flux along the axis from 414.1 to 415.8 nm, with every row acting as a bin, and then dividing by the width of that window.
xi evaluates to 495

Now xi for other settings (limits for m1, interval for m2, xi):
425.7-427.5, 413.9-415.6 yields 560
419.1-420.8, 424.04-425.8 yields 502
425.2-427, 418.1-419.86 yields 533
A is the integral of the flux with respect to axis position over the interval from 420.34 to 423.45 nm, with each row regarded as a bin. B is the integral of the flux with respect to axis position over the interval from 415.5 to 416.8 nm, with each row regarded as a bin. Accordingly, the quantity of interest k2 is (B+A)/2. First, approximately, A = 69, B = 29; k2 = 49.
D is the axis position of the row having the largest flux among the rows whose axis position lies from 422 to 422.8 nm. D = 422.235 nm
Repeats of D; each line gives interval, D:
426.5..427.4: 427.321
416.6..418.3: 418.172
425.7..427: 426.830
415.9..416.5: 415.963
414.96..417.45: 417.018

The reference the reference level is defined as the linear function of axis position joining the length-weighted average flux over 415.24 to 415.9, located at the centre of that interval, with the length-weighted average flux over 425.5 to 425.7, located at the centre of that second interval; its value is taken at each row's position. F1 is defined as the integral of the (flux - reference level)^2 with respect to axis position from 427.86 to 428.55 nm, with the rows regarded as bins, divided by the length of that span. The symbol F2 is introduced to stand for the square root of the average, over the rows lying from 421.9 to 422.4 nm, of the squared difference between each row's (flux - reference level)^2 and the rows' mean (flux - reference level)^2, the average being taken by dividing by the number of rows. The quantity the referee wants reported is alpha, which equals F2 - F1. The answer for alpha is 0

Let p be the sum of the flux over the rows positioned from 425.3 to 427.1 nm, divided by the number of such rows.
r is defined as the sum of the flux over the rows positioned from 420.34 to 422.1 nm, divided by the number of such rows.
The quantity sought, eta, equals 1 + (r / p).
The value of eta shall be 2.00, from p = 22.8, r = 22.8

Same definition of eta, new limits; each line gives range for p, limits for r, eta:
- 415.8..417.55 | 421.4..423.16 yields 1.98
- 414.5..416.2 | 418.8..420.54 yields 2.00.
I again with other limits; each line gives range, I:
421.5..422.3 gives 1.31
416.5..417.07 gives 1.29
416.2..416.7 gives 1.29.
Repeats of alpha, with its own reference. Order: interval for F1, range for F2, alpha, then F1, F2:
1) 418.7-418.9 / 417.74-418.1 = 20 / 6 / 27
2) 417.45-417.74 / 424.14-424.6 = 14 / 0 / 14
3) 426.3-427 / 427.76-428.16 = -2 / 14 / 13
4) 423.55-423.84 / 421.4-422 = -37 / 43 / 6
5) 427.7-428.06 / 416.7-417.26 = -13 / 22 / 9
